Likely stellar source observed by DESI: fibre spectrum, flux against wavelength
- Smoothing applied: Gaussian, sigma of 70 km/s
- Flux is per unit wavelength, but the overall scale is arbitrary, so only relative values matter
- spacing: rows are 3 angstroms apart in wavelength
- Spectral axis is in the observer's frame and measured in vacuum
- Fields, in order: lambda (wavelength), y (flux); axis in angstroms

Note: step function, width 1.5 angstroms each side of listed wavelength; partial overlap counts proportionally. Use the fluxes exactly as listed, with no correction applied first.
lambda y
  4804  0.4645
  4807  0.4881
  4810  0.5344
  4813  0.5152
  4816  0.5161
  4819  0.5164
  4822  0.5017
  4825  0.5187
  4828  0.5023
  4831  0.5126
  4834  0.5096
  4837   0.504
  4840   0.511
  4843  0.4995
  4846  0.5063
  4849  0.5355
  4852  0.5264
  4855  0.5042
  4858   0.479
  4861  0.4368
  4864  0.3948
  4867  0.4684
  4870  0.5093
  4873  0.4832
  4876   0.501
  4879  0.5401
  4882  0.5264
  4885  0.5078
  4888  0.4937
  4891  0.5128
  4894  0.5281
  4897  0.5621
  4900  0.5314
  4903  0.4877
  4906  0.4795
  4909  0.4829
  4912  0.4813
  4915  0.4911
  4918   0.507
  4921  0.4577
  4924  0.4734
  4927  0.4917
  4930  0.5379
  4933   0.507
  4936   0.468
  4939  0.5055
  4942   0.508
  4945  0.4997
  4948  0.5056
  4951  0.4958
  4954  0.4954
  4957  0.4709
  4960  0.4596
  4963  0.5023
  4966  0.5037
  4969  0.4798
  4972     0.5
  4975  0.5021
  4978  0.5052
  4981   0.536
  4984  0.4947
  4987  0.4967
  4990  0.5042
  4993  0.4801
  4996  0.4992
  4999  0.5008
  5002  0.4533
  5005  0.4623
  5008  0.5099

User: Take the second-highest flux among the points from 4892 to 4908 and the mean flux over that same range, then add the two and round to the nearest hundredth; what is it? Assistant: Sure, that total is 1.05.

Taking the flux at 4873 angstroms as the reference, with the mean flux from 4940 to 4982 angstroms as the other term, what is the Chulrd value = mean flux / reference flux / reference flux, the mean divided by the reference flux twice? 2.1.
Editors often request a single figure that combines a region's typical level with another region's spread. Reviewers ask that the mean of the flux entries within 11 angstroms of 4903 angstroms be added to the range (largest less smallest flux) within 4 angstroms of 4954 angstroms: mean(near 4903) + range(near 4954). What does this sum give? 0.532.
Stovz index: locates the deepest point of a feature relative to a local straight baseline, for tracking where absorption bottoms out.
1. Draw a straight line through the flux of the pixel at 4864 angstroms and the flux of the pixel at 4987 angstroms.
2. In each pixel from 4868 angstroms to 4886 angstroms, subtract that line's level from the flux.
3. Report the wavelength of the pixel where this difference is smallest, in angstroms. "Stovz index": 4873 angstroms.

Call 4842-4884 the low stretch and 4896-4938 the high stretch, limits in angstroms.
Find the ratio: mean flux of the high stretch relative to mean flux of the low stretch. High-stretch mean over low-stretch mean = 1.01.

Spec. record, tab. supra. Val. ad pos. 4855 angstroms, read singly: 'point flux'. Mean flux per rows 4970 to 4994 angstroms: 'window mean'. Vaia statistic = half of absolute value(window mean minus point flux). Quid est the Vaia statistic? 0.0009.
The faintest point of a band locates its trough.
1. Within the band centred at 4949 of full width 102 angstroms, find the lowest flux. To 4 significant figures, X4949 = 0.4577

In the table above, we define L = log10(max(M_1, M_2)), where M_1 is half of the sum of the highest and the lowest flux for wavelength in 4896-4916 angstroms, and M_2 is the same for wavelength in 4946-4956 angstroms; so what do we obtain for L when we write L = -0.2833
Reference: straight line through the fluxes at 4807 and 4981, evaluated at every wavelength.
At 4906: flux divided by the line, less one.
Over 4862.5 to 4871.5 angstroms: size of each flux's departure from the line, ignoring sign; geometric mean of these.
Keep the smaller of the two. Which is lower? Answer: -0.07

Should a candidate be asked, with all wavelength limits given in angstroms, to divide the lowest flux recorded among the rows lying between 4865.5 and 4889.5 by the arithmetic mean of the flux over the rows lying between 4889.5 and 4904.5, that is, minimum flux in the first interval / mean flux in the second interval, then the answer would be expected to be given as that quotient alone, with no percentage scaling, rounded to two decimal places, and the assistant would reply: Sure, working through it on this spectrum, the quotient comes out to 0.89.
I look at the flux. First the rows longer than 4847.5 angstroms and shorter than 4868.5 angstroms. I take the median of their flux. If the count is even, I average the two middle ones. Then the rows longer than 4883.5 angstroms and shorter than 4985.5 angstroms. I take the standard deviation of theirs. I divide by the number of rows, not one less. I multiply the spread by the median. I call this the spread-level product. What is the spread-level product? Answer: 0.0106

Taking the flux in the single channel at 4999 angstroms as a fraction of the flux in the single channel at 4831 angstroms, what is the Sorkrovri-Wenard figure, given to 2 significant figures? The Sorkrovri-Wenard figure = 0.98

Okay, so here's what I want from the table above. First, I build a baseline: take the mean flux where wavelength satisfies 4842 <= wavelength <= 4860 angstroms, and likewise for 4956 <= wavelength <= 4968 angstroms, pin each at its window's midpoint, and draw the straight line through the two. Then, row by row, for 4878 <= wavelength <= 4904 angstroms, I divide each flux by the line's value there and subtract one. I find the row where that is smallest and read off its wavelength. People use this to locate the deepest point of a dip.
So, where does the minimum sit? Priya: 4903 angstroms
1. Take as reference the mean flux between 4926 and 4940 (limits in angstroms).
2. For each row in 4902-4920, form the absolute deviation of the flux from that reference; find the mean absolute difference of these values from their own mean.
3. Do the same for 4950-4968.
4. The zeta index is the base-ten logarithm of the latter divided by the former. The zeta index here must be 0.44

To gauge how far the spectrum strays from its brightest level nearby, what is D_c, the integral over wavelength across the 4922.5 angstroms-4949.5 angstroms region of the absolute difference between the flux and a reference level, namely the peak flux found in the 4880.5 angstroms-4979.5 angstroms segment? 2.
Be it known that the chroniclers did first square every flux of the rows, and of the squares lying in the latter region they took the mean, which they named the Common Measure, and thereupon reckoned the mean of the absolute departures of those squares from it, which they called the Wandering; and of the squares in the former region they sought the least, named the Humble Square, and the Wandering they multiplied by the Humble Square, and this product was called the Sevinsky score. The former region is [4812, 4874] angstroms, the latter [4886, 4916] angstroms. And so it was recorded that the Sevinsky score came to 0.0037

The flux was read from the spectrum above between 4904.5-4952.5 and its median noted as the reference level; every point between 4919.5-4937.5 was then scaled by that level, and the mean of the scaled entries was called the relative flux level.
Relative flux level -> 0.99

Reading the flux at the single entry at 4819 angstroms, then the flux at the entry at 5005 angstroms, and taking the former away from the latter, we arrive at -0.054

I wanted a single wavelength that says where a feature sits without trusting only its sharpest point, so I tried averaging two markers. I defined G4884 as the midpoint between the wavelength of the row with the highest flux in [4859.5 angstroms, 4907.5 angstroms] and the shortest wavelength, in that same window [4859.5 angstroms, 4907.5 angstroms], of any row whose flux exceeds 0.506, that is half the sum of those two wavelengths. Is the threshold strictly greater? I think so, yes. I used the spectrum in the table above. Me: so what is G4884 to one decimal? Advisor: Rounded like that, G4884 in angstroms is 4883.5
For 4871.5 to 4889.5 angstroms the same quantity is 4879.0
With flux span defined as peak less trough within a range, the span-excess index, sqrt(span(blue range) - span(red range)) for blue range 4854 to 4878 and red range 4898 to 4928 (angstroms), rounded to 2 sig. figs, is 0.20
